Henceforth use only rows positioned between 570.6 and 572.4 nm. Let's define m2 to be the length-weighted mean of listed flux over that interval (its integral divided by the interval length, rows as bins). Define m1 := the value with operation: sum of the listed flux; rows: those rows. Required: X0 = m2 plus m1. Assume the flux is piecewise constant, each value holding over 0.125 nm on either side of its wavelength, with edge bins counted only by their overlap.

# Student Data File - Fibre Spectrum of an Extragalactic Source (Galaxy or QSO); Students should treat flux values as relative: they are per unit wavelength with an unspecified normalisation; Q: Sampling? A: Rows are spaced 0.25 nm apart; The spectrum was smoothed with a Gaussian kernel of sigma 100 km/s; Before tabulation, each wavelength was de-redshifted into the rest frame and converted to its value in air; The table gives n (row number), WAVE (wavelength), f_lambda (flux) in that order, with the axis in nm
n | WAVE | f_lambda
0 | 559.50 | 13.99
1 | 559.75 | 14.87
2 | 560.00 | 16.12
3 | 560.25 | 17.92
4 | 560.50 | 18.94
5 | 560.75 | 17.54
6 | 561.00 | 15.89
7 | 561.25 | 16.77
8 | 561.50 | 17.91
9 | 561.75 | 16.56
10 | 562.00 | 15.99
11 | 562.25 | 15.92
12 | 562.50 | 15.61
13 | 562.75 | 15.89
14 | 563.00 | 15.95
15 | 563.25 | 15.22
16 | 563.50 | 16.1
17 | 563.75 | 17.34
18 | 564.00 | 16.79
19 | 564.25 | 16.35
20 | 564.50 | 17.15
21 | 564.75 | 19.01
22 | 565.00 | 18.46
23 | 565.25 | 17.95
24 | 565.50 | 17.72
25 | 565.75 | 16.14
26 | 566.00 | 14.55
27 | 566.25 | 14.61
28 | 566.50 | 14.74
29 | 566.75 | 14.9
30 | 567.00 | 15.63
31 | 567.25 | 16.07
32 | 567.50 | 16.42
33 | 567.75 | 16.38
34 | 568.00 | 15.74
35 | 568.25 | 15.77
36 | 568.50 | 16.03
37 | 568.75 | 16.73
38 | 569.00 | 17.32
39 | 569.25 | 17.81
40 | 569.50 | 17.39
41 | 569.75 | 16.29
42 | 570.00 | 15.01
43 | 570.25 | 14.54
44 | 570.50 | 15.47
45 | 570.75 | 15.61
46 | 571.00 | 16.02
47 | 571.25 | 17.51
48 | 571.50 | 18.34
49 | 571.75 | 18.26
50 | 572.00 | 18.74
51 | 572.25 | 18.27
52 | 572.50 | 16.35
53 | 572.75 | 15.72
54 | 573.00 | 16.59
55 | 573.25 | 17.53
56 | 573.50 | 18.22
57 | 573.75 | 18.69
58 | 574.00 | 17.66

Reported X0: 140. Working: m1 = 123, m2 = 17.5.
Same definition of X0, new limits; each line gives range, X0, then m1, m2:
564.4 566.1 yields 138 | 121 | 17.3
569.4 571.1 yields 126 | 110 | 15.7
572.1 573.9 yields 139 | 121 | 17.4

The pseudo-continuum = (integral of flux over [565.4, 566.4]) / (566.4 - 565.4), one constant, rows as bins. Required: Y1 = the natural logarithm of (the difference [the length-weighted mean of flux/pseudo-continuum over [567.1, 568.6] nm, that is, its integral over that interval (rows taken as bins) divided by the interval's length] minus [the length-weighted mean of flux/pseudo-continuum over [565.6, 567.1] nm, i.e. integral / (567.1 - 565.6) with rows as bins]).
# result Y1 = -2.82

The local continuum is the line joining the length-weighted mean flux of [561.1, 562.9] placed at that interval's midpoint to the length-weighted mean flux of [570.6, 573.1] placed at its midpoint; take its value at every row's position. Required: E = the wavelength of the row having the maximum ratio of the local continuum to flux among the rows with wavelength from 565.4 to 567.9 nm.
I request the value 566.00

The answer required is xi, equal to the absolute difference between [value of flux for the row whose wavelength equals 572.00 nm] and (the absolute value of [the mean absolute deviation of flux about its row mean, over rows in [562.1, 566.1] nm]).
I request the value 17.7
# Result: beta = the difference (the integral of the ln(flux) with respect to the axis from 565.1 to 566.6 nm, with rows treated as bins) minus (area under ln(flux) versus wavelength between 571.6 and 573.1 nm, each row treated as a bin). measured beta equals -0.12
